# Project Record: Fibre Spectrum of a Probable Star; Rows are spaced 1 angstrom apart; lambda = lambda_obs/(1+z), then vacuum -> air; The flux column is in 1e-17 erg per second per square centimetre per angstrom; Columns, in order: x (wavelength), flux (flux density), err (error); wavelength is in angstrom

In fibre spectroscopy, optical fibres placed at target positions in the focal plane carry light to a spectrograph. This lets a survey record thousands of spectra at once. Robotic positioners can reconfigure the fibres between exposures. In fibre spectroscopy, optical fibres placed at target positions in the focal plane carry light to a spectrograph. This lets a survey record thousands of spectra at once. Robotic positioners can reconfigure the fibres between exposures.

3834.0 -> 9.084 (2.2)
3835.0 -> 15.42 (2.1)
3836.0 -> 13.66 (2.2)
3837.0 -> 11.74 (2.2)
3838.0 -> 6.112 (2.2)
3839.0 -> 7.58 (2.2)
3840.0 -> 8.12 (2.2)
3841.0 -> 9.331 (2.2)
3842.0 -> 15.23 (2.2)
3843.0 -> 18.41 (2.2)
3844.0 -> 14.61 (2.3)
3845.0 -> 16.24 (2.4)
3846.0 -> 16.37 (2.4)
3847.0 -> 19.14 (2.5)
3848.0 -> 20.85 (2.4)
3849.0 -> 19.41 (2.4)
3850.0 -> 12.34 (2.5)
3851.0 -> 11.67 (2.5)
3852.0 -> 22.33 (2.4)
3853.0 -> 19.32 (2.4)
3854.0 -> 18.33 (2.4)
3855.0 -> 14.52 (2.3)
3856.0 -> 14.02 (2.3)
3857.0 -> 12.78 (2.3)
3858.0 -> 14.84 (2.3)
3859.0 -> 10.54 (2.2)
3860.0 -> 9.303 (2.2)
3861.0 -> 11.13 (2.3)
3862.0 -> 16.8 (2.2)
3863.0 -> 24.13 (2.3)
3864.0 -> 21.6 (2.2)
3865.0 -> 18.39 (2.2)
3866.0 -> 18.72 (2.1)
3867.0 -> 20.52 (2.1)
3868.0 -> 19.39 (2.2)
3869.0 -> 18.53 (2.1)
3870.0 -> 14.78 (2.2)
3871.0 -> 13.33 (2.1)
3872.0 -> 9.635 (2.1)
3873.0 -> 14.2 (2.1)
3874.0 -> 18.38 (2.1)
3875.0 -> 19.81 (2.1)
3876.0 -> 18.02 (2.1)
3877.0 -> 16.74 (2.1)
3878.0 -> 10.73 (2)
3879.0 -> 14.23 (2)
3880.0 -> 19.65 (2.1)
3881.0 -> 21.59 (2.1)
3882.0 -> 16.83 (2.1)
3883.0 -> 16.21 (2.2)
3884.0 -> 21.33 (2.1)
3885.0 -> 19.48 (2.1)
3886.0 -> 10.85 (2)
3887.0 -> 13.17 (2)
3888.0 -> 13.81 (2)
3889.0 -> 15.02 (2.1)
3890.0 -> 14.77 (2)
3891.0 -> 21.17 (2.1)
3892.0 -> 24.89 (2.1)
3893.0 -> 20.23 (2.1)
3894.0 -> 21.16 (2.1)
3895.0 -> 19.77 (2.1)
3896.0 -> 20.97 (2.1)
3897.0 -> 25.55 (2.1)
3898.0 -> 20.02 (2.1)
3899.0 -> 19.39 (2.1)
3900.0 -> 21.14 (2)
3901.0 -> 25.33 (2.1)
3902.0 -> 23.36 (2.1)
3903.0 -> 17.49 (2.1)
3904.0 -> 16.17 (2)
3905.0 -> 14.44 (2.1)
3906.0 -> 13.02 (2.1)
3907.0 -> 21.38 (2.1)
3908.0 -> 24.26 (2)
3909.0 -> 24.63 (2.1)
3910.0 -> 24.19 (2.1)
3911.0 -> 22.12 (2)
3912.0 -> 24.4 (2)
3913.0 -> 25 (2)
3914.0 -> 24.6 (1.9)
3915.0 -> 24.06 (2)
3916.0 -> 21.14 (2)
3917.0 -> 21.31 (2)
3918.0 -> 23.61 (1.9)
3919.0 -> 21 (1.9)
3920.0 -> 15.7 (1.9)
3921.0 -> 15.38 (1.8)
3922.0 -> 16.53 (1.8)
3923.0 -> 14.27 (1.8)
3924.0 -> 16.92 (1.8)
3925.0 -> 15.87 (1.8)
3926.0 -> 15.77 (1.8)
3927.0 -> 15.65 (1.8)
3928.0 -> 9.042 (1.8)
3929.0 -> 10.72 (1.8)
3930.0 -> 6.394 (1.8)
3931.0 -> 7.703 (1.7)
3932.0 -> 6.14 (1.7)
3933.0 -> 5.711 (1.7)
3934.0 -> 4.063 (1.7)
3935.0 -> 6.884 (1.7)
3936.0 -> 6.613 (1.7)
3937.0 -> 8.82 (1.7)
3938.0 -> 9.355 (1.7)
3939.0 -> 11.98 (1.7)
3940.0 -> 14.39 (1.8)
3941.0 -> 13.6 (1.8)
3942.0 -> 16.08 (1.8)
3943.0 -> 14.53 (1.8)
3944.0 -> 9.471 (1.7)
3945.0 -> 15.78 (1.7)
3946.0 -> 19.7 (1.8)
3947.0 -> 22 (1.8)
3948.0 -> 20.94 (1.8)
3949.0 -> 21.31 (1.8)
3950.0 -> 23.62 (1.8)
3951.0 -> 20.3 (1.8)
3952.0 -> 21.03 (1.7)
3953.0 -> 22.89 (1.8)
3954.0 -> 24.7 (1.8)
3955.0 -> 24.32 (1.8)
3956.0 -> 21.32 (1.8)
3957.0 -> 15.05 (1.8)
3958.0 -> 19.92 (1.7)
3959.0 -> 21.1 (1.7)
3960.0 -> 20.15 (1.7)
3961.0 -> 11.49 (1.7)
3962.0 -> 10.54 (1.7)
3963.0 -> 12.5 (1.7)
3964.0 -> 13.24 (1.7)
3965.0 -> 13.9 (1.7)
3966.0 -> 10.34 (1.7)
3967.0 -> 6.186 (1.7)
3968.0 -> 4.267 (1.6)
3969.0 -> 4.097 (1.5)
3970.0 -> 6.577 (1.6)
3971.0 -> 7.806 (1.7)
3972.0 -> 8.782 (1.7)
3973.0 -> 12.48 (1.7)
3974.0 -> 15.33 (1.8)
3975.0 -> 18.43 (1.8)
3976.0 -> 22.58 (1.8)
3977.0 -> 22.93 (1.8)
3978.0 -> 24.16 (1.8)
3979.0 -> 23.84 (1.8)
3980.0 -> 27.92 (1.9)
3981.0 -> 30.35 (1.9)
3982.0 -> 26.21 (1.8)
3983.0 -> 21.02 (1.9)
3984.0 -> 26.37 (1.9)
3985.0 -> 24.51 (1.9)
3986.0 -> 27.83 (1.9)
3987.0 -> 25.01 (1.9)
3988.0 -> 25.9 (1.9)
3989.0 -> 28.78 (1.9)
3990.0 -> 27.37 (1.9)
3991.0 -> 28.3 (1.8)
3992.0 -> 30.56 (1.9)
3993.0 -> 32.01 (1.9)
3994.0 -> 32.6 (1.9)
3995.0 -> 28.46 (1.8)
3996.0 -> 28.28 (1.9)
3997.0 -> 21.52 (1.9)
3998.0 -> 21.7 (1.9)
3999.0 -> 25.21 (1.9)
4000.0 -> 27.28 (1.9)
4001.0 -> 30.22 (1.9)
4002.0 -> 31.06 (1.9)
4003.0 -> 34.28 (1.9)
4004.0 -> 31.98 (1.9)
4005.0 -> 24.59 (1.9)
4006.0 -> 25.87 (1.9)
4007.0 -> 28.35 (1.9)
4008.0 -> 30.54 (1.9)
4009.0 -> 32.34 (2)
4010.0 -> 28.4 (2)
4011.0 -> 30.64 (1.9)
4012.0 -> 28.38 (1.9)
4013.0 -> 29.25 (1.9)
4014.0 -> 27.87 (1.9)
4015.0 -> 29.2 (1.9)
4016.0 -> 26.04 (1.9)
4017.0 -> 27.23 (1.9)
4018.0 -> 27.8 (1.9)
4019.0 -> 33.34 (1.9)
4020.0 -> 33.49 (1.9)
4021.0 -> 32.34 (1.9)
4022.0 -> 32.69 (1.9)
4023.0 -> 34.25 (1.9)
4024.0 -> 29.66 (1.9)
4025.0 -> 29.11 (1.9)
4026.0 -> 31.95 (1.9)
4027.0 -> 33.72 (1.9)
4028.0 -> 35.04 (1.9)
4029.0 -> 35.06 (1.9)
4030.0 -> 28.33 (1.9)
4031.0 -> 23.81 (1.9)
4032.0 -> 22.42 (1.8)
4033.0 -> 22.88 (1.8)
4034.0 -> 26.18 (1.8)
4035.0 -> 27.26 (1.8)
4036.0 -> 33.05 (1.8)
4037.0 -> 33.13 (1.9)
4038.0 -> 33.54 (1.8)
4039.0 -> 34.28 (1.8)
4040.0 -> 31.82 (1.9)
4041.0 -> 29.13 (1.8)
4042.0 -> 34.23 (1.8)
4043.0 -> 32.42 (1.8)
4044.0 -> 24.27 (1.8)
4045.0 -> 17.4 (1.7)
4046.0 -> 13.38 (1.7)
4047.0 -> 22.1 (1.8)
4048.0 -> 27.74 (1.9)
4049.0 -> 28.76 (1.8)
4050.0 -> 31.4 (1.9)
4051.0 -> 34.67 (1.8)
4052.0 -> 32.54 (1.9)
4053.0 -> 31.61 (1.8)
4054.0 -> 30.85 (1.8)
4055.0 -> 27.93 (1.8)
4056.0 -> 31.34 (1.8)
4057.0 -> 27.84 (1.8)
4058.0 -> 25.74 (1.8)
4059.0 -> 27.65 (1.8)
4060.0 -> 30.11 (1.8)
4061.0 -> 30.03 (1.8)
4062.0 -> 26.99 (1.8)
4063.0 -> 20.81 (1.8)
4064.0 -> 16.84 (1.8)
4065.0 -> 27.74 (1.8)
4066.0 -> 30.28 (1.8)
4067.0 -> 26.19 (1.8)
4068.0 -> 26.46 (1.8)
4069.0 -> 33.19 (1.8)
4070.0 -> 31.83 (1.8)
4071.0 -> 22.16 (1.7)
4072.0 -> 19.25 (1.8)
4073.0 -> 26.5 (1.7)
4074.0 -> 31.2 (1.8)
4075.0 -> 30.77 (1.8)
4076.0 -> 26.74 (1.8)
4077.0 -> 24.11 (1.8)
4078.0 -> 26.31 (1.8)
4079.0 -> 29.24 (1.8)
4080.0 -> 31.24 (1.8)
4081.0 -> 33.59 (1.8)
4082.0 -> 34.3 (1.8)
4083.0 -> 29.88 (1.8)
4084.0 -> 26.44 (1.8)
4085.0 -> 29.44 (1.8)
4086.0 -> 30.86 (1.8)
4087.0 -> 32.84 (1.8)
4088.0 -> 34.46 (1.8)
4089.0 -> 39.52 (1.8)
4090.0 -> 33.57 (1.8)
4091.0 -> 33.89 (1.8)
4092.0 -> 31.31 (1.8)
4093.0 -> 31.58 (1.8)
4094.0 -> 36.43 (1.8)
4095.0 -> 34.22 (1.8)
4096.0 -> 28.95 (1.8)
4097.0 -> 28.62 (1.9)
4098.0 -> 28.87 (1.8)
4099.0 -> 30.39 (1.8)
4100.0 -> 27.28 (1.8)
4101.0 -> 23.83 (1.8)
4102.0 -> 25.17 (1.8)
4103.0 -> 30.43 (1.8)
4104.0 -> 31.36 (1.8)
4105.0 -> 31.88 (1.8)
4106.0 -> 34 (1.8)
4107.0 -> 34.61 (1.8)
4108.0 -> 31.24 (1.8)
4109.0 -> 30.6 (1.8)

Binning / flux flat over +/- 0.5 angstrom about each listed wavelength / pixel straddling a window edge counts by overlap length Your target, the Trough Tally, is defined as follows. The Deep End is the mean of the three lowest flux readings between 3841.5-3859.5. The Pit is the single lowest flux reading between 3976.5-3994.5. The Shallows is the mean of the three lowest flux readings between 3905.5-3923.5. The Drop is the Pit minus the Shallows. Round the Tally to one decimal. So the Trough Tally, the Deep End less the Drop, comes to 4.7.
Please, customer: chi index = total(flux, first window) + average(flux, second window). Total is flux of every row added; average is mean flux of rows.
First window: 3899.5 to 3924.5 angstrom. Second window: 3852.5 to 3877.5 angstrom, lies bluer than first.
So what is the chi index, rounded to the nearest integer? 528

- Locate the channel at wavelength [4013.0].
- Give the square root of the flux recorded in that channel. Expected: 5.4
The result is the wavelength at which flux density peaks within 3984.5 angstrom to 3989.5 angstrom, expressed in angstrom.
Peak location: 3989.0 angstrom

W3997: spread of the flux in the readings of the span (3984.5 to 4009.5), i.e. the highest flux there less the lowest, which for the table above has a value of 13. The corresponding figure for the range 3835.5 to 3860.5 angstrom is 16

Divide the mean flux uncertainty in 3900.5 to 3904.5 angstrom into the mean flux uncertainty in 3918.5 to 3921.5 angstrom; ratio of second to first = 0.90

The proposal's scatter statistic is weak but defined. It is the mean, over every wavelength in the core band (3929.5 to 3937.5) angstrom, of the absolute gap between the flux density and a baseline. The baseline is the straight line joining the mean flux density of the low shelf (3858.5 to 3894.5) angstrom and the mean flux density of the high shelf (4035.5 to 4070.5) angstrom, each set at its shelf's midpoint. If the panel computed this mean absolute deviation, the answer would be 14.1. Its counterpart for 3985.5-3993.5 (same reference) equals 3.9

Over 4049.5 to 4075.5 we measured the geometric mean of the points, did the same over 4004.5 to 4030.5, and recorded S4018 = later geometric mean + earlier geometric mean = 58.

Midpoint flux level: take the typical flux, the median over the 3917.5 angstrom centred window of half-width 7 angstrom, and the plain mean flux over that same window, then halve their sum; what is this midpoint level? 21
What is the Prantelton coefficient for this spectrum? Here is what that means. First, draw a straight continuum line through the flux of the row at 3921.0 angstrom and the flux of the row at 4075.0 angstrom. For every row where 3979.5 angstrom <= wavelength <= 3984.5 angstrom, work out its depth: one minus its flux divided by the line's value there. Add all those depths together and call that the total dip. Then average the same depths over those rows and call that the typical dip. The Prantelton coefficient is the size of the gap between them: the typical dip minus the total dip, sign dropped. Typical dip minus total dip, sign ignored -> 0.91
